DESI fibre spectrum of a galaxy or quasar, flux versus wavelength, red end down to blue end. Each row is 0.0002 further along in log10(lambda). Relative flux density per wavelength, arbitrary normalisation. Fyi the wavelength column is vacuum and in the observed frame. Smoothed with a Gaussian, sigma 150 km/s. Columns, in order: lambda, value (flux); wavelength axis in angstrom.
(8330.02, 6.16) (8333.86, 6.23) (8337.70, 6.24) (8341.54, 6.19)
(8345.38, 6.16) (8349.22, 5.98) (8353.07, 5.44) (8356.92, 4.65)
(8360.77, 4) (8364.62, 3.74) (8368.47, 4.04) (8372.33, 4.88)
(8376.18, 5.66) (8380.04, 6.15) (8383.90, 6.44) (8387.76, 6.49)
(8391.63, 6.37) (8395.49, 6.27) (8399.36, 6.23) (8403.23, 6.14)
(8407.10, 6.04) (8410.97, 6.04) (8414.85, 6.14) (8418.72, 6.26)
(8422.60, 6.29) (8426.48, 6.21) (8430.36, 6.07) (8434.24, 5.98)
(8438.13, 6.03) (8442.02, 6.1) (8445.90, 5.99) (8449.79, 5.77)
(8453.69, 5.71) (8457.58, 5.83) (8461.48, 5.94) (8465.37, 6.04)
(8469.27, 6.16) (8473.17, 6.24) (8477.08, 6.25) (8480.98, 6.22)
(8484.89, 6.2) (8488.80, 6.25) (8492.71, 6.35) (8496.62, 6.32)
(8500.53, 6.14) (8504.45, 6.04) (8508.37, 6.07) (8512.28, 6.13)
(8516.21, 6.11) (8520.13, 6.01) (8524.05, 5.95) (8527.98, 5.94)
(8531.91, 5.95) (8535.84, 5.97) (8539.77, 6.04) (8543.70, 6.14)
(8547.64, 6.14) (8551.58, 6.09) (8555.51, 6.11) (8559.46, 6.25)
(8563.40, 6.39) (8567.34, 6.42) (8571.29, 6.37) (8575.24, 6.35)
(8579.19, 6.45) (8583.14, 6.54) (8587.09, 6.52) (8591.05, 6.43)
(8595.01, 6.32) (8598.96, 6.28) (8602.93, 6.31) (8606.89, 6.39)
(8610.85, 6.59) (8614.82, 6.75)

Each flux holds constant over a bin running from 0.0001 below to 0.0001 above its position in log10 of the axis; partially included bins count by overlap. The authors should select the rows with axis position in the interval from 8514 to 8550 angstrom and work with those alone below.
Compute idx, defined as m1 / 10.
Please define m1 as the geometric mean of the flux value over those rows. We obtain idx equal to 0.603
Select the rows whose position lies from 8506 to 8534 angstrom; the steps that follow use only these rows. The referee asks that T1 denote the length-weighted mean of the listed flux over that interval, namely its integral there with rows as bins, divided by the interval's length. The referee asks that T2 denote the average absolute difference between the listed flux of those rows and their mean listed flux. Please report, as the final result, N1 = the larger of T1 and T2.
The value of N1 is 6.02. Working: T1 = 6.02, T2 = 0.07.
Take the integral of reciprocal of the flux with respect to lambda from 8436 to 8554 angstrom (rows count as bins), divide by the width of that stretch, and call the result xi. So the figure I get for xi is 0.165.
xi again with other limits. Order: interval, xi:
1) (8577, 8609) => 0.156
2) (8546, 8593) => 0.158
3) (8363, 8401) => 0.184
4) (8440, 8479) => 0.167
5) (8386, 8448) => 0.162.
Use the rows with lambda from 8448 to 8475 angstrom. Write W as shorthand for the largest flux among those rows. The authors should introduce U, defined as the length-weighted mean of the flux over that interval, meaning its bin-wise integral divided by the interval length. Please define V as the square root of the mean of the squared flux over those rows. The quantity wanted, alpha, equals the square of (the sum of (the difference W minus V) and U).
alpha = 38.9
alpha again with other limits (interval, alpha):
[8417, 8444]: 39.5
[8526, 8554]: 37.7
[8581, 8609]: 42.8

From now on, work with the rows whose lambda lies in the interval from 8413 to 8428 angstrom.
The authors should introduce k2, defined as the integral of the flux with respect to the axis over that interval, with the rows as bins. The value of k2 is 93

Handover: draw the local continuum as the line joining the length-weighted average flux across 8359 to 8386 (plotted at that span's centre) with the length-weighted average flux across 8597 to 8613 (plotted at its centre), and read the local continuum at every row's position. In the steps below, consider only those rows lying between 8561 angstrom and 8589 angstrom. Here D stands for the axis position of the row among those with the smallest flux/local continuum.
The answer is 8575.24 angstrom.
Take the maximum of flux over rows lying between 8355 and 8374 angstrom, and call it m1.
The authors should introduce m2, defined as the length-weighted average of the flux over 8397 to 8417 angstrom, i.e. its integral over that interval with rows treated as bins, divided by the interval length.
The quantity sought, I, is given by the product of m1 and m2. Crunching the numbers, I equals 30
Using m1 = 4.88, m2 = 6.12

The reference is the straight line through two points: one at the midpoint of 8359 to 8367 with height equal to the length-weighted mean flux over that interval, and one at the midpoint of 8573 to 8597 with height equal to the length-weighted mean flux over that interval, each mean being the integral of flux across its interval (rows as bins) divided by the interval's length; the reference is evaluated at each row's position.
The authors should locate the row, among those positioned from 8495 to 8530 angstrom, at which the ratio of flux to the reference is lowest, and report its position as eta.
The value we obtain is 8527.98 angstrom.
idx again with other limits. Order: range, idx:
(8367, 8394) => 0.565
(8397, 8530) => 0.609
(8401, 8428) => 0.616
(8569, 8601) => 0.641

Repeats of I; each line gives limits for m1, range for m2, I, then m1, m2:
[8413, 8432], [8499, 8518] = 38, 6.29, 6.09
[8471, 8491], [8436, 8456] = 37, 6.25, 5.92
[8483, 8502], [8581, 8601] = 41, 6.35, 6.42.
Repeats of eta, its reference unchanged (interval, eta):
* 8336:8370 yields 8364.62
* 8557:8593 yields 8591.05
